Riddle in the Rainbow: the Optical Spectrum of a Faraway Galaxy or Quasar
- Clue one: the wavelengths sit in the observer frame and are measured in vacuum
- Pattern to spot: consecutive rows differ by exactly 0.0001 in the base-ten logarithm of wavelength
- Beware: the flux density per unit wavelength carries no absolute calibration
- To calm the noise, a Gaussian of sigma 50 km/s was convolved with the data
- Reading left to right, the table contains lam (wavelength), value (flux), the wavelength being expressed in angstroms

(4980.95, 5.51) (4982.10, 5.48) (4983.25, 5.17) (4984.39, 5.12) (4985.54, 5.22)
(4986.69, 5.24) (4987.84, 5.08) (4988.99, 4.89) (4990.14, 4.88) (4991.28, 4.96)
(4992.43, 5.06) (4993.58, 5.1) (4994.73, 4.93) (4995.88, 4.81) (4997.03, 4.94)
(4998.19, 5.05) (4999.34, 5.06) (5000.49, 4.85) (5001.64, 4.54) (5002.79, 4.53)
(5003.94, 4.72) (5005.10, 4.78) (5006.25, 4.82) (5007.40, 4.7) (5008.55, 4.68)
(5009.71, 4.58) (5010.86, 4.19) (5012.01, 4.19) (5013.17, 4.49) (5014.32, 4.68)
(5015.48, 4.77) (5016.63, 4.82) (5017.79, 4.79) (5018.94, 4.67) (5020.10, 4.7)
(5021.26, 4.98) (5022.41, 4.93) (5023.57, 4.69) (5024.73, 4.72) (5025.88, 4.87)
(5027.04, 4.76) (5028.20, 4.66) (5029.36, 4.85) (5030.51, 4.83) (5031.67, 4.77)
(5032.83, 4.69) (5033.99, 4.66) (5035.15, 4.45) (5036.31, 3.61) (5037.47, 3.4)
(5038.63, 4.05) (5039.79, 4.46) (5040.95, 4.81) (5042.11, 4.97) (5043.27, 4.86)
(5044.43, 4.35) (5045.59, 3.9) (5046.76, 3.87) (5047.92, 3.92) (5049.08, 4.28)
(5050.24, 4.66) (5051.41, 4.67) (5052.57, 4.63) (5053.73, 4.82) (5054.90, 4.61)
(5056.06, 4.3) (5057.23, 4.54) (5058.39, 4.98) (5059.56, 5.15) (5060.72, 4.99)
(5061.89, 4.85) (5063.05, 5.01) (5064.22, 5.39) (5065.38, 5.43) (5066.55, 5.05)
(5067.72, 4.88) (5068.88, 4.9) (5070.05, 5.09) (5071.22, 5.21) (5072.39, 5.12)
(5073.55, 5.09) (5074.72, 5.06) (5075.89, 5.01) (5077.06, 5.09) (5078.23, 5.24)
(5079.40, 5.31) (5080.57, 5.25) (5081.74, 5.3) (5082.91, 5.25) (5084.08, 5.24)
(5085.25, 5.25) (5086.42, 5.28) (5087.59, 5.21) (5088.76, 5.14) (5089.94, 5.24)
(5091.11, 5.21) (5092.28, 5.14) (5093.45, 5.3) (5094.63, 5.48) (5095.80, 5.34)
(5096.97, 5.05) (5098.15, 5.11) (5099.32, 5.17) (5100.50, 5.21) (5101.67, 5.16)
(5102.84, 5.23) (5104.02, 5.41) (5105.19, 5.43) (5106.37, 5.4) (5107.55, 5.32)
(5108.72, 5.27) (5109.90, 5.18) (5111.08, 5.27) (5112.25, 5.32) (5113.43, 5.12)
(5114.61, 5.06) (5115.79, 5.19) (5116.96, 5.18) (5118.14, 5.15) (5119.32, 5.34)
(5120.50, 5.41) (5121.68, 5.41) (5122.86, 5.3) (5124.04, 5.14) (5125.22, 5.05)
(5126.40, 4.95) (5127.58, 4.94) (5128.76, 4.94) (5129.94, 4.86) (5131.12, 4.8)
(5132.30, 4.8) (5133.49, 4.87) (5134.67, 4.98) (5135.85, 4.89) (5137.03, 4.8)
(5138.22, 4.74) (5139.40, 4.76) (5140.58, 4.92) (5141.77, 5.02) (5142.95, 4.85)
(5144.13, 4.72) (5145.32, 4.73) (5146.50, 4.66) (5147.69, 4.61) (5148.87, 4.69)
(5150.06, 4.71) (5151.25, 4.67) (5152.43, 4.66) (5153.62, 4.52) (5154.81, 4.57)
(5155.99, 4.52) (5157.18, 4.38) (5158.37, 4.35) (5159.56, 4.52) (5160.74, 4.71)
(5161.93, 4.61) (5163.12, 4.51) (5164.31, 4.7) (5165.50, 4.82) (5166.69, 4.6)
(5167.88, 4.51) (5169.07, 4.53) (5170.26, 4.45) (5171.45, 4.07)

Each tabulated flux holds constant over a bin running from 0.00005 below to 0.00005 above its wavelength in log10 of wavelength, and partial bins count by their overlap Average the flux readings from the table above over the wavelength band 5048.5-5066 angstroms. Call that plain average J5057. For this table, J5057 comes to 4.82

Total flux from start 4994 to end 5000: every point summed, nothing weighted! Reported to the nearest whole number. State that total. 25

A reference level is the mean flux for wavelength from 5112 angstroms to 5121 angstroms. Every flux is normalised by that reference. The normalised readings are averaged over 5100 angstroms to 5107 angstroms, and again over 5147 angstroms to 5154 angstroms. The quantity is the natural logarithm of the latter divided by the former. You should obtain -0.13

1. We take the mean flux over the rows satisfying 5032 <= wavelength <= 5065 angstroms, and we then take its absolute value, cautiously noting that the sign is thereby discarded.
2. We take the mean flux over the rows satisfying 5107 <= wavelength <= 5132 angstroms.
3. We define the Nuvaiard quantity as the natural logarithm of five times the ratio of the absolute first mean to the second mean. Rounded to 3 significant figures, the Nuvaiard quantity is 1.48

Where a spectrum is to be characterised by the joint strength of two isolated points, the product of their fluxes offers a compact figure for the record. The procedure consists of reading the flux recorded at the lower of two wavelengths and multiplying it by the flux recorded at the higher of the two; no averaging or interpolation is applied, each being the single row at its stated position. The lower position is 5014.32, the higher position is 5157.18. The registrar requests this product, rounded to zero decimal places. 20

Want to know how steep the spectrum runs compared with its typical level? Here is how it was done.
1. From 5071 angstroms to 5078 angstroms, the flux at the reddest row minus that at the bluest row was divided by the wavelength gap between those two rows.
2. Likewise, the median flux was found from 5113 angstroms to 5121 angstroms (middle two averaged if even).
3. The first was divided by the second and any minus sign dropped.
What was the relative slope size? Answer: 0.004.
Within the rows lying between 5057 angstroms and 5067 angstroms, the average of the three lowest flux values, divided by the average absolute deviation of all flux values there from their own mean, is 25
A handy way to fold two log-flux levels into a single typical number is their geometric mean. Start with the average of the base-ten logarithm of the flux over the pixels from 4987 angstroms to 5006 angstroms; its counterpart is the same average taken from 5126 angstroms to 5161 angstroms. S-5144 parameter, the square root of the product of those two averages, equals 0.682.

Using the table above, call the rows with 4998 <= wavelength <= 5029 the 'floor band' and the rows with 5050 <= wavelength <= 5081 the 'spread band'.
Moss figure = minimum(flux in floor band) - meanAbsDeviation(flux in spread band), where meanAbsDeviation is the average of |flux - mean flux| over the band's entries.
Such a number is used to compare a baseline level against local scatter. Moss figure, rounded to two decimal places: 3.98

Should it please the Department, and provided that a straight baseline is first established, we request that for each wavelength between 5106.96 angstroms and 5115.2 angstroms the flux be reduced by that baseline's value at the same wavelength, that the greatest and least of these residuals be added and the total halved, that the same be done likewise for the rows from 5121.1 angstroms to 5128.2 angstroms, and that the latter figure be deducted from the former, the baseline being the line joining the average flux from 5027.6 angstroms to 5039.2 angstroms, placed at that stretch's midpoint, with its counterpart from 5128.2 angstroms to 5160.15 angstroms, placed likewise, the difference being 0.05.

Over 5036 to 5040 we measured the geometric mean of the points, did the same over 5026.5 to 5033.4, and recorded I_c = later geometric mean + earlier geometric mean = 8.6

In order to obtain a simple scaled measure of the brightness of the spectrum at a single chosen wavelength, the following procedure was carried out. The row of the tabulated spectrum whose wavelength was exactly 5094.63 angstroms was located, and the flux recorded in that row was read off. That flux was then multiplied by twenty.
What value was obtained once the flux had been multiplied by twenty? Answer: 110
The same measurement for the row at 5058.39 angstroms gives 100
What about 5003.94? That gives 94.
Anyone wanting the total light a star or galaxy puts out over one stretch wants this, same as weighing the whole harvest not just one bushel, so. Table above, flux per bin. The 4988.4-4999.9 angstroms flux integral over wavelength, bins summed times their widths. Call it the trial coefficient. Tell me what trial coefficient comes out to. 57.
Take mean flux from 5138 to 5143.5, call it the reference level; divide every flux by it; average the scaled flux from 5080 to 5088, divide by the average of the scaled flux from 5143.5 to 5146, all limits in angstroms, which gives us 1.11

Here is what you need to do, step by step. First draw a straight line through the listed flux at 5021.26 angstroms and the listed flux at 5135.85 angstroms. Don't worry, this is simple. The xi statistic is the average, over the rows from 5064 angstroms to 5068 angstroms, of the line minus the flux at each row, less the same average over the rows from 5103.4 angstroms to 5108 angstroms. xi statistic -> 0.23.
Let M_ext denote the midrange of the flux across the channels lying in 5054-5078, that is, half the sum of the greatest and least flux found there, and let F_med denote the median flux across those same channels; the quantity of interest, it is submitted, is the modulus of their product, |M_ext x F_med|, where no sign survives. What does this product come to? 24.5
